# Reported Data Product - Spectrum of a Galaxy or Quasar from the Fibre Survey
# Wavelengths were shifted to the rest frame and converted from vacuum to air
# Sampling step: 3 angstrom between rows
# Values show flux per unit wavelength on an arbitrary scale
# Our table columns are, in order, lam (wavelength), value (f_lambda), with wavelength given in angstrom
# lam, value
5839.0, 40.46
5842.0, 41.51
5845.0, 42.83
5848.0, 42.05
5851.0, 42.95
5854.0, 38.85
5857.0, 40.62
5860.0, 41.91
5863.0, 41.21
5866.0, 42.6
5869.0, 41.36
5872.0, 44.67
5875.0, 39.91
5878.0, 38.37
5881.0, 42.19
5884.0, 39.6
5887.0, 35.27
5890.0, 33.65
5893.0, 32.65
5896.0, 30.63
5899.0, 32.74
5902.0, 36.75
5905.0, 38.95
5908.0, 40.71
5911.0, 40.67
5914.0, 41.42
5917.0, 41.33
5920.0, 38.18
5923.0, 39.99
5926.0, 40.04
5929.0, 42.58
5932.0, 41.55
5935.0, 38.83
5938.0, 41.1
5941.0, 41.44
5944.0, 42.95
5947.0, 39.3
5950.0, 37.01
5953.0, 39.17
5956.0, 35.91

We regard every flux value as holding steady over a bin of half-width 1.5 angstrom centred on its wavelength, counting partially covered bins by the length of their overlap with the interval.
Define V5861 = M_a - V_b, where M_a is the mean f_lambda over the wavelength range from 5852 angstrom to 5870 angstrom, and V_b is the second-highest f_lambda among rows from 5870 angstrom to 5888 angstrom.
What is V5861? -1.1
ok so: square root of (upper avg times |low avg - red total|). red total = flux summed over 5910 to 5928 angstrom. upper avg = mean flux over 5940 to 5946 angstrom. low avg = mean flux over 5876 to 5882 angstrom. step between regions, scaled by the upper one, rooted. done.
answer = 92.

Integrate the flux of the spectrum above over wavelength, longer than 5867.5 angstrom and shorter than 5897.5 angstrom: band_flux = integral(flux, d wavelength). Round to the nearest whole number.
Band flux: 1135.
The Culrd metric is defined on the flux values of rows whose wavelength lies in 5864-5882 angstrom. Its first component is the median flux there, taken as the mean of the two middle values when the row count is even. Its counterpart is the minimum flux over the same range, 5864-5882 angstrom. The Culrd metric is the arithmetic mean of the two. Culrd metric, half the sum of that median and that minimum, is 40.1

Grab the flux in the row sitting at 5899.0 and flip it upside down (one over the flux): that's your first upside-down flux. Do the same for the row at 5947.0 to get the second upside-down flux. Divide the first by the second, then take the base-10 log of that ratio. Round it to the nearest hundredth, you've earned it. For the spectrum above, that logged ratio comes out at 0.08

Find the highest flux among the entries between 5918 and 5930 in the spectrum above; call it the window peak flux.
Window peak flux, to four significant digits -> 42.58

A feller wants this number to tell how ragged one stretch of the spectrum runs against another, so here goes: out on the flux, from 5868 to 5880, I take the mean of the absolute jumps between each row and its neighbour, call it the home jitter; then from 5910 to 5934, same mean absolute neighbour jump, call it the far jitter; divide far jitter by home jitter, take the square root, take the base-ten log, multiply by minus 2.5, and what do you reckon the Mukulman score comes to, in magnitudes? 0.47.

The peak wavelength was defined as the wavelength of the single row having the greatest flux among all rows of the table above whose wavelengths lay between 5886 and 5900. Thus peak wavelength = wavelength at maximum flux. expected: 5887.0 angstrom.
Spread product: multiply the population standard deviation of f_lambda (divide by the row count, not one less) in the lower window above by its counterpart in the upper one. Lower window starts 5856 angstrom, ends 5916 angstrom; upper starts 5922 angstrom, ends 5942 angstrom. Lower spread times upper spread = 4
